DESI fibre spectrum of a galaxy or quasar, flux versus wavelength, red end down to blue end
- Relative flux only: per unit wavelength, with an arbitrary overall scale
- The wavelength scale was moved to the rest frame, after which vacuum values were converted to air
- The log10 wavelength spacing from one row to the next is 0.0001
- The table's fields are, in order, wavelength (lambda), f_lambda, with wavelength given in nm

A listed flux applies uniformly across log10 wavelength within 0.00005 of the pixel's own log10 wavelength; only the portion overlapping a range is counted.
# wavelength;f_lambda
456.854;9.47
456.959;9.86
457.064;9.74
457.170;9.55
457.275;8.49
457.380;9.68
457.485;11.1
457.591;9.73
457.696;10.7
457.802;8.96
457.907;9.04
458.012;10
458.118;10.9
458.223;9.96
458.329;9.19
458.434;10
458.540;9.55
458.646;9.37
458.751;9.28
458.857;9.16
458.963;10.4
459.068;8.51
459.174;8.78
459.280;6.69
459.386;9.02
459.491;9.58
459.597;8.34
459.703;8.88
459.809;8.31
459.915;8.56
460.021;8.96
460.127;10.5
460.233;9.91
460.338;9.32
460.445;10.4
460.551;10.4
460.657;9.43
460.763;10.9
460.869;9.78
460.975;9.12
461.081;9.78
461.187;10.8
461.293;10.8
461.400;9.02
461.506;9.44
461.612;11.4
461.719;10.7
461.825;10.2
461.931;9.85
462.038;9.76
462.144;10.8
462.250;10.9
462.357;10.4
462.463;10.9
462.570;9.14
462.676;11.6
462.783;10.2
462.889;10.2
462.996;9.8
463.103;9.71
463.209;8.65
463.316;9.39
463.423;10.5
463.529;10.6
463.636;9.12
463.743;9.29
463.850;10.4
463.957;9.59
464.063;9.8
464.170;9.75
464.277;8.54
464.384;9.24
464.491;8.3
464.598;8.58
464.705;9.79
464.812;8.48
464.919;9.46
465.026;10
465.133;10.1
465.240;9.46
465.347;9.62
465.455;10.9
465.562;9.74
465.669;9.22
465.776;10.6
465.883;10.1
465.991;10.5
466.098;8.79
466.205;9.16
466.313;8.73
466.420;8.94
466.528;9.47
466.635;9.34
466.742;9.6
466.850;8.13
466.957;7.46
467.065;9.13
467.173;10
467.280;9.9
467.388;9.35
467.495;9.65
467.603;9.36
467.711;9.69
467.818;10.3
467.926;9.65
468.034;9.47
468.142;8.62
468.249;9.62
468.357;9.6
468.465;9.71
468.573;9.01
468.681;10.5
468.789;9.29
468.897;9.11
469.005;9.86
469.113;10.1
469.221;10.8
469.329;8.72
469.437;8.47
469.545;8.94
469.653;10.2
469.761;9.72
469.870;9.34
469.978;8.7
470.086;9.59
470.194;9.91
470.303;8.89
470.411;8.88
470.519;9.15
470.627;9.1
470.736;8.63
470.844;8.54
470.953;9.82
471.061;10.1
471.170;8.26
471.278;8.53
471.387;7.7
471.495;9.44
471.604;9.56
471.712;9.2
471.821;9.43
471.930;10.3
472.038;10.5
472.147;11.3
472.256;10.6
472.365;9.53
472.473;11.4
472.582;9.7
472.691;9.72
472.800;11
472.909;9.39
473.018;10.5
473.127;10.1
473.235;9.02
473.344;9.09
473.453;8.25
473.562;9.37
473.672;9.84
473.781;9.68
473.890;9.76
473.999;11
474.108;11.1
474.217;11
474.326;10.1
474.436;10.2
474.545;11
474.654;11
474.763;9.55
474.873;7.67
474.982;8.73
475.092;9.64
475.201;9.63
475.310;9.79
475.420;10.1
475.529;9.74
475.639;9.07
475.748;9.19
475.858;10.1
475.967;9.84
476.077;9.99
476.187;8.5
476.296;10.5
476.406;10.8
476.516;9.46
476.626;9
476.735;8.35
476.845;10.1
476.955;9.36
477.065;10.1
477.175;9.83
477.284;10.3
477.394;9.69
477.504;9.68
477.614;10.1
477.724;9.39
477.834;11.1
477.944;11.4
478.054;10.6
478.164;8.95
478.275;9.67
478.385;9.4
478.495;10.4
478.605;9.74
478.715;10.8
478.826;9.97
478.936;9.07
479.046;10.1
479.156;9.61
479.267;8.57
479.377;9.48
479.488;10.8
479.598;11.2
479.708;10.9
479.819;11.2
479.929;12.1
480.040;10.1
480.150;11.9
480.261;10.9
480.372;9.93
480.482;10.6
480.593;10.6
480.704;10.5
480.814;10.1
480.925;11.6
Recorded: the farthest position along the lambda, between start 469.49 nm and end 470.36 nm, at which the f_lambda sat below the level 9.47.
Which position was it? 470.303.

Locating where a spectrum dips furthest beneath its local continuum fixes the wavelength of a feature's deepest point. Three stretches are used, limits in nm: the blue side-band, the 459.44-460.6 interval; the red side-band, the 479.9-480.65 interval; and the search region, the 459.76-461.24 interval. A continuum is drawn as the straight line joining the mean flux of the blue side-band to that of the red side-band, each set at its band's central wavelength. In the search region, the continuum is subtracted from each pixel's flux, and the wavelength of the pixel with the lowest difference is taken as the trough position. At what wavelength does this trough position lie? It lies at 459.809 nm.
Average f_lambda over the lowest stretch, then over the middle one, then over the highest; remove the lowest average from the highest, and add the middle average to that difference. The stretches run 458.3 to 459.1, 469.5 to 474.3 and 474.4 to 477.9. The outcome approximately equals 9.9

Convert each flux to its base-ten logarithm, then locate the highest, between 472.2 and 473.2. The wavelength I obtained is 472.473 nm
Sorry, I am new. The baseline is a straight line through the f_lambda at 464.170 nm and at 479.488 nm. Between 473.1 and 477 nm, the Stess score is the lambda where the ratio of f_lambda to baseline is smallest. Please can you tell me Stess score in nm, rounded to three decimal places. 474.873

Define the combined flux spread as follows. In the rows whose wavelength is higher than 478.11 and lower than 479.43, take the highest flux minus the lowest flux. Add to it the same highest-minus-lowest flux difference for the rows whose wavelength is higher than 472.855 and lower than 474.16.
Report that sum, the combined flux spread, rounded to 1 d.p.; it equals 5.1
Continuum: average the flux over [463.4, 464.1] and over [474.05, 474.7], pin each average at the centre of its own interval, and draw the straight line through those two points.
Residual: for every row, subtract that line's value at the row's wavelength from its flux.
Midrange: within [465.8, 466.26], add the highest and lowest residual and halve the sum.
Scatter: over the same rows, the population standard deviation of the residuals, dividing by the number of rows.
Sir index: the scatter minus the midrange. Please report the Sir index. 1.1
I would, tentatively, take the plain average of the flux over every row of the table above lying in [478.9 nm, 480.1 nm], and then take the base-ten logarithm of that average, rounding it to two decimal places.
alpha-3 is 1.01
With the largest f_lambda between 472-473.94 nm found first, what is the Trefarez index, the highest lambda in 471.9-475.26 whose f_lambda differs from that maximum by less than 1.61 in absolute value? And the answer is 474.654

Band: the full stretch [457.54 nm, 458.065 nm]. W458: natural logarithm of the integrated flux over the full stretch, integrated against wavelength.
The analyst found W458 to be 1.63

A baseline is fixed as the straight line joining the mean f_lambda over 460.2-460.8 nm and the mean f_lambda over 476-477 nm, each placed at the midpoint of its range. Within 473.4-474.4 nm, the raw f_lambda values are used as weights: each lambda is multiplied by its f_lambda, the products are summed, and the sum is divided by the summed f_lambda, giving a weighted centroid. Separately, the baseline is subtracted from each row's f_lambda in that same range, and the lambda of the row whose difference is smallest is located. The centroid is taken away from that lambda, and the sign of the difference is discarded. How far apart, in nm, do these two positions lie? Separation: 0.46 nm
